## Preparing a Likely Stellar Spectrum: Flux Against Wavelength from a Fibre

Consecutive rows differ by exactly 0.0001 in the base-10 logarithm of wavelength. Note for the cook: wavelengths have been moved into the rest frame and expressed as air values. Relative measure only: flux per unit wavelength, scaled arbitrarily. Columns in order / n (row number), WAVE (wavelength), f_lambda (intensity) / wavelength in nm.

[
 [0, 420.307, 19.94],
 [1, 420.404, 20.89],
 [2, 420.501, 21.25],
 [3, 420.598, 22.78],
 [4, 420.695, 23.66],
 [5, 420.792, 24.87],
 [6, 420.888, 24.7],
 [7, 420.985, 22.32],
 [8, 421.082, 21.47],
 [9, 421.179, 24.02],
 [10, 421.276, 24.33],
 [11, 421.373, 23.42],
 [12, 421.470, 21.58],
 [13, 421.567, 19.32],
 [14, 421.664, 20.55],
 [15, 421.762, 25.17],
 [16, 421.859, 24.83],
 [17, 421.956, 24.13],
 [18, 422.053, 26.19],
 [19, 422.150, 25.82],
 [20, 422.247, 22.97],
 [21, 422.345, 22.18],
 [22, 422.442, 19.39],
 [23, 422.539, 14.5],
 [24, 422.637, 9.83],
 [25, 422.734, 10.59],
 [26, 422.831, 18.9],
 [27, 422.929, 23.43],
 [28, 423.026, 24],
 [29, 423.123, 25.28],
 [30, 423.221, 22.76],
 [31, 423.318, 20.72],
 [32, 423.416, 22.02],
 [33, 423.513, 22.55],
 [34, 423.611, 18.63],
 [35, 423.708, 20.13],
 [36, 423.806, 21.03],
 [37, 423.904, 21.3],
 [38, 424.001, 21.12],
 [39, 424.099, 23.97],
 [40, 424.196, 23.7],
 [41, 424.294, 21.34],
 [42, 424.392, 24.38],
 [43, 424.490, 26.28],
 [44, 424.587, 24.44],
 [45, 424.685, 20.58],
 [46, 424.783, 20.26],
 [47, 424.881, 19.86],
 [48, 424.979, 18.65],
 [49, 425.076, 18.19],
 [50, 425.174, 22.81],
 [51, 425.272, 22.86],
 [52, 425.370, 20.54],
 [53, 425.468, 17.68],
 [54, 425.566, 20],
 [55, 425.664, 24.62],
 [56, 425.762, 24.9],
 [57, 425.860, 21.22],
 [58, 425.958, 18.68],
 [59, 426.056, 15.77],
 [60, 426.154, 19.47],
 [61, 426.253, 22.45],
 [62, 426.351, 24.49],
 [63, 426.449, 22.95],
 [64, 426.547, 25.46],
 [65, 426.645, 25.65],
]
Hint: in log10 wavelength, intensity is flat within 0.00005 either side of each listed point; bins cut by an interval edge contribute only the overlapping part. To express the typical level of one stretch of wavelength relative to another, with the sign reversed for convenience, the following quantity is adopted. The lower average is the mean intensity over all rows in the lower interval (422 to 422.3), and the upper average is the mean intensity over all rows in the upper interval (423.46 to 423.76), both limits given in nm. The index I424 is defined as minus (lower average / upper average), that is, -1.22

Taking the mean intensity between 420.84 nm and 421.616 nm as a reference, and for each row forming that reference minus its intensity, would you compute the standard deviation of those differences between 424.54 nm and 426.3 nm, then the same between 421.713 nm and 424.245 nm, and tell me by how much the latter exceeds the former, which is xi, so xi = 1.6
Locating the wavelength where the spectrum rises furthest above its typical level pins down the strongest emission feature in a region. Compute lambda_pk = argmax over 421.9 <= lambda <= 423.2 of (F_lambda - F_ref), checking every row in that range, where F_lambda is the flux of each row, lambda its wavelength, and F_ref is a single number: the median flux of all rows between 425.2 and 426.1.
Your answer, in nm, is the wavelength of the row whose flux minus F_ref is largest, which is 422.053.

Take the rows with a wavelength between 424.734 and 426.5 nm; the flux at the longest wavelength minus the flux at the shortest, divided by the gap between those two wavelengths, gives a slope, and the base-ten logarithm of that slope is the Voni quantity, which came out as 0.2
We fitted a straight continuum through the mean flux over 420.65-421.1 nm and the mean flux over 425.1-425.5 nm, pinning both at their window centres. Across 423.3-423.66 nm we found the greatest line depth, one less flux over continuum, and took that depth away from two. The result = 1.85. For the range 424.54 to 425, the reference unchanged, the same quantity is 1.88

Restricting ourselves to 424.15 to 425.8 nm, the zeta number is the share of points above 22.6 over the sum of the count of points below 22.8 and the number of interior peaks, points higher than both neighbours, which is 0.04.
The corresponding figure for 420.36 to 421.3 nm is 0.10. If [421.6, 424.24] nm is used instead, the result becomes 0.02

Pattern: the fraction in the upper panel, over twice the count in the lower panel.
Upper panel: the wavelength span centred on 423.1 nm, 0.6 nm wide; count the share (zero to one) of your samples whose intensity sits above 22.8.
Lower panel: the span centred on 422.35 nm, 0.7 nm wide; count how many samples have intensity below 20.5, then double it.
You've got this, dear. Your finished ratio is 0.08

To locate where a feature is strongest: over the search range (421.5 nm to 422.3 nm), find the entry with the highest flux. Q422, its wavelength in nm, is 422.053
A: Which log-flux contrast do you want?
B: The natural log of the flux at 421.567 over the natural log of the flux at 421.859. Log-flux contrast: 0.92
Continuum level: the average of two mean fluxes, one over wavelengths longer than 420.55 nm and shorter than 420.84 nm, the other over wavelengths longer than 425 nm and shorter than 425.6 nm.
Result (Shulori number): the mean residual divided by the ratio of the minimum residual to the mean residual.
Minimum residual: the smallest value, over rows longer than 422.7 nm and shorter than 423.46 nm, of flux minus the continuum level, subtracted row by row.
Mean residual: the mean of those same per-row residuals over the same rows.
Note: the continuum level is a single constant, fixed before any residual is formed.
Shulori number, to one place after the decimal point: -0.1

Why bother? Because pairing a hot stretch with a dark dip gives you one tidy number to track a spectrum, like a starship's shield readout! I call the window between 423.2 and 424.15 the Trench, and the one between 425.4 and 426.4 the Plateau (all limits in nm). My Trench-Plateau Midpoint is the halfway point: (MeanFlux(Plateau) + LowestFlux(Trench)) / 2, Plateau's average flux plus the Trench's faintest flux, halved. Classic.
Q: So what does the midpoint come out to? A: 19.8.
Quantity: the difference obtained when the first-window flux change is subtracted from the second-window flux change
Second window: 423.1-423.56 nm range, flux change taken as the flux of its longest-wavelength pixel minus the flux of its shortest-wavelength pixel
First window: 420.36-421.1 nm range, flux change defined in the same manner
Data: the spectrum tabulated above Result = -3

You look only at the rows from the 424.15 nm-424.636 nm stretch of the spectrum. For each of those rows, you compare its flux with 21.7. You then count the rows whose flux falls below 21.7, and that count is 1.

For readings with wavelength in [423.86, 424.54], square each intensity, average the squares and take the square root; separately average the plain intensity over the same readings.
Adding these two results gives 46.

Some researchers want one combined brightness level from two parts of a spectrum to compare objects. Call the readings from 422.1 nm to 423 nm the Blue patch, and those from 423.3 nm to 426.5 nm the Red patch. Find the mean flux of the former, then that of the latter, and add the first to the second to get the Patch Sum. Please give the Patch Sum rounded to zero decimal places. 40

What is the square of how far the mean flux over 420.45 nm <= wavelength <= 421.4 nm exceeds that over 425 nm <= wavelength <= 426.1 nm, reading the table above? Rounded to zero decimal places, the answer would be 7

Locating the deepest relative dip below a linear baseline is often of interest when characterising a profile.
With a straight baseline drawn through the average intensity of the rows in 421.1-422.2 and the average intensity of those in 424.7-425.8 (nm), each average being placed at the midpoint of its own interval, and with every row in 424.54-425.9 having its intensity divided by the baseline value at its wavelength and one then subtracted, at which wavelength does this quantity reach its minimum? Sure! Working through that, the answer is 425.468 nm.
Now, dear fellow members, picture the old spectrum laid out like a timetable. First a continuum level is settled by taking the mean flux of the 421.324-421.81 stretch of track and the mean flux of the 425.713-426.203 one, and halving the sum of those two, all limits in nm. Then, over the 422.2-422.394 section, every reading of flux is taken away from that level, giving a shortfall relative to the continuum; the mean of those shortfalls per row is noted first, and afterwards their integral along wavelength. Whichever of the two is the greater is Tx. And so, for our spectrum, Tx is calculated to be -0.30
